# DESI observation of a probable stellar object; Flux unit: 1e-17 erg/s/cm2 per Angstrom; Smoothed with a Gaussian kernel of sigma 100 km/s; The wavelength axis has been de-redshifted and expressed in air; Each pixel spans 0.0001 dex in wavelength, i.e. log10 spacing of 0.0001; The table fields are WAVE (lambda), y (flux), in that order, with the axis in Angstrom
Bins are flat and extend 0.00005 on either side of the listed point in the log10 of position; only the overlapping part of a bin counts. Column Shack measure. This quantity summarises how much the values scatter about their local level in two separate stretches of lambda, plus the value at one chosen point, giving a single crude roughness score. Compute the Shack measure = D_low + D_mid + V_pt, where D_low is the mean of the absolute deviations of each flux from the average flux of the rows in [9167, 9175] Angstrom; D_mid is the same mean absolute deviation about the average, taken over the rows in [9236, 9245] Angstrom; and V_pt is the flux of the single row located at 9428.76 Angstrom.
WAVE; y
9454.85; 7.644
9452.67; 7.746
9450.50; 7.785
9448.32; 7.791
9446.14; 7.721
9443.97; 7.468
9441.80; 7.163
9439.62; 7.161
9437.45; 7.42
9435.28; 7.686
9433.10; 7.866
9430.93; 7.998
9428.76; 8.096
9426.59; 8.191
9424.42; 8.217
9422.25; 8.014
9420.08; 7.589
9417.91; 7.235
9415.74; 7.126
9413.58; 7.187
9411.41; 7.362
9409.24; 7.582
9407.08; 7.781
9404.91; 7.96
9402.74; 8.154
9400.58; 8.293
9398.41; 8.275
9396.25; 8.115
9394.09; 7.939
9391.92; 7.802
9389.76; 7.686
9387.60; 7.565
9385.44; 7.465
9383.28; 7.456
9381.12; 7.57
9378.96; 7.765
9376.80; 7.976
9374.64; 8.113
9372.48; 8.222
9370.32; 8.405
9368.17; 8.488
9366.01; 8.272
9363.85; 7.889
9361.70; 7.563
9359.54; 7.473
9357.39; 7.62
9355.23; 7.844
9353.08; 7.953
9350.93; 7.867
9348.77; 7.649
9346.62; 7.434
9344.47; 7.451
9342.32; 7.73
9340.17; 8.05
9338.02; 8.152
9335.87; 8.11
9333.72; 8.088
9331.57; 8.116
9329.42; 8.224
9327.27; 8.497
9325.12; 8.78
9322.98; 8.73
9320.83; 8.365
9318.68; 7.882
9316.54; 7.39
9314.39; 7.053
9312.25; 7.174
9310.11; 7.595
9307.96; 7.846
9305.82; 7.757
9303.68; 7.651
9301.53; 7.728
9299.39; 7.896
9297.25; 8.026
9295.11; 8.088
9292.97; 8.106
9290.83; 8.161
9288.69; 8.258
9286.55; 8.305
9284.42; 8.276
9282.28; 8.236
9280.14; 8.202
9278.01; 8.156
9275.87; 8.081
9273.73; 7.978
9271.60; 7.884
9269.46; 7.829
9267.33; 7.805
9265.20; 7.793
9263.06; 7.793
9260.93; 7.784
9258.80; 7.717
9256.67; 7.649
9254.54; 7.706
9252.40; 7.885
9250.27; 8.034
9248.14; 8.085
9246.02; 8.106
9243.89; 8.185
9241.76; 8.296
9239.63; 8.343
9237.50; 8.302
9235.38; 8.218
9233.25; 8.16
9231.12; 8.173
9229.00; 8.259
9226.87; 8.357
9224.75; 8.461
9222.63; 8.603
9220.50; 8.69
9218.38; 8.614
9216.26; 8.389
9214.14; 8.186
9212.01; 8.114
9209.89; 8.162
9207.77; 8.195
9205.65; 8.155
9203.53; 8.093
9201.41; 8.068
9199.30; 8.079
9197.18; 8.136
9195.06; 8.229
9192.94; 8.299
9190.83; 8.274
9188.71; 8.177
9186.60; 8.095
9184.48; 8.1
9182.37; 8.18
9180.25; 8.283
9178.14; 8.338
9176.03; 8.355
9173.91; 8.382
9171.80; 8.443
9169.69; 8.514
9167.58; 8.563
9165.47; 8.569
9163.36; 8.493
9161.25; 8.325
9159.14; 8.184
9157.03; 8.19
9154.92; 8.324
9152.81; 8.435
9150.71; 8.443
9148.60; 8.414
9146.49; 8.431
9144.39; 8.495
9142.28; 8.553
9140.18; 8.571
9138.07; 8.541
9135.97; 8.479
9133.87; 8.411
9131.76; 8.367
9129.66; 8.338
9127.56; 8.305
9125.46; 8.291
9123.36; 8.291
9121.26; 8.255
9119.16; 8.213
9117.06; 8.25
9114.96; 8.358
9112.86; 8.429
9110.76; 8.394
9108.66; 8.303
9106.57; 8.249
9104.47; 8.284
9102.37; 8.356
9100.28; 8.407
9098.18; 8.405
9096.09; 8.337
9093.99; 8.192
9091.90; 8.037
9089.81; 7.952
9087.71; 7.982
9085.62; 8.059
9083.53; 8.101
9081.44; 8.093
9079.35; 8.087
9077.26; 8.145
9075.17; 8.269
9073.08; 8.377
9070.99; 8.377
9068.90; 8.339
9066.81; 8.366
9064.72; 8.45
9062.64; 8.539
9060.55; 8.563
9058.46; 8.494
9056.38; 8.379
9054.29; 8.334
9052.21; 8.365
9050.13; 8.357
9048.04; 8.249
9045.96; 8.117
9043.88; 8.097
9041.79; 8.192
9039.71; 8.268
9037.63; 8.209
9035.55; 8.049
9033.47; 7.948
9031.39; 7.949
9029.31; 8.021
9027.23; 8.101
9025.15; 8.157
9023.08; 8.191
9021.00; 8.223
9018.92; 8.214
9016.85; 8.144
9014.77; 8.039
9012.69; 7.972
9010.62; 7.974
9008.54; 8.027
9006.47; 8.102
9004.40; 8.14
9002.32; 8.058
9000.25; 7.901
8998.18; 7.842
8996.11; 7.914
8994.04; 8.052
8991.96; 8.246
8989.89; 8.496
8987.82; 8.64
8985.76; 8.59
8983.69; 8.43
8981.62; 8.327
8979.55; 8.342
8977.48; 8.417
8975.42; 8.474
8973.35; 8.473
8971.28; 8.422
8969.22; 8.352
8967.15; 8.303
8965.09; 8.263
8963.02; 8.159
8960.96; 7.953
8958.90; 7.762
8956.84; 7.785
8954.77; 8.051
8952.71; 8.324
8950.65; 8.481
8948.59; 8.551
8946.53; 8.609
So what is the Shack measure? 8.2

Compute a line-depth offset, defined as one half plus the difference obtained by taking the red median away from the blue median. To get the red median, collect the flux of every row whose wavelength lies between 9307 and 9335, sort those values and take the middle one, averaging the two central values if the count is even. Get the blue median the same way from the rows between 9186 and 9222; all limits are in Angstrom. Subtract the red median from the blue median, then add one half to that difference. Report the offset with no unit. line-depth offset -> 0.59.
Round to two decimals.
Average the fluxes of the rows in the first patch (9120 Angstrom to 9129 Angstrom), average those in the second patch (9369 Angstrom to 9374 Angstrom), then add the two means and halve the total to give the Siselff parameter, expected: 8.30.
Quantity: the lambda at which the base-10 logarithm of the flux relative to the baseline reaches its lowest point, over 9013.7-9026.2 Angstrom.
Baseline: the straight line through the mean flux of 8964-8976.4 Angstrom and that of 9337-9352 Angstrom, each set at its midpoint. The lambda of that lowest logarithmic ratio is 9014.77 Angstrom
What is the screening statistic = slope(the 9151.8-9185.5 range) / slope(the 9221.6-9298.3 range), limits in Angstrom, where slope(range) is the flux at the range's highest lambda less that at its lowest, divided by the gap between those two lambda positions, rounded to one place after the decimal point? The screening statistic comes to 1.4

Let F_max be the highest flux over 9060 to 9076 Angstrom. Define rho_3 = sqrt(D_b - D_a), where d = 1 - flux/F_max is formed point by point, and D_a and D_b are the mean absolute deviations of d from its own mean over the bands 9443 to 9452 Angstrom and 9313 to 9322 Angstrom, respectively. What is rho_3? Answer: 0.199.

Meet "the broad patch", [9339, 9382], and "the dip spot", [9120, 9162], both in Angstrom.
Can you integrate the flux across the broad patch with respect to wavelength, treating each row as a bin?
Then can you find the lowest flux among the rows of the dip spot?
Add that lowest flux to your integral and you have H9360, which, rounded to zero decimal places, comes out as 347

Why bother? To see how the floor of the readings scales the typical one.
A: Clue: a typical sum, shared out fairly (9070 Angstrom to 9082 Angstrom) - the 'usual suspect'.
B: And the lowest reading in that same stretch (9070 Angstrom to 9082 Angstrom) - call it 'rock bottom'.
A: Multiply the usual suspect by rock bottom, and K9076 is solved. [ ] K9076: 66.5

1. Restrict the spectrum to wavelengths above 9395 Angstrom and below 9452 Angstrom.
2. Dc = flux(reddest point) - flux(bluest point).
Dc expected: -0.33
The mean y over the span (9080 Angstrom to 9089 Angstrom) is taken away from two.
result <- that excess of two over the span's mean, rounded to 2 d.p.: -6.06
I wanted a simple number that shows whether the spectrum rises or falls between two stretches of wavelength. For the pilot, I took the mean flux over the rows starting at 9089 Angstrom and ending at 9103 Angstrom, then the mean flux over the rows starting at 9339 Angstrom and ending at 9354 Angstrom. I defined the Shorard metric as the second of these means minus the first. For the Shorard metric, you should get -0.51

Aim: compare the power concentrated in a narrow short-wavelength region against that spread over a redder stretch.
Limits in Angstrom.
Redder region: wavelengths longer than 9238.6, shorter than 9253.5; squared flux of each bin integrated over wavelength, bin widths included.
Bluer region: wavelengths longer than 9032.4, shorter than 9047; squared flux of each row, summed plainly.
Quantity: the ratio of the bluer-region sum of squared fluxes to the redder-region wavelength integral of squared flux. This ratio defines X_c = 0.469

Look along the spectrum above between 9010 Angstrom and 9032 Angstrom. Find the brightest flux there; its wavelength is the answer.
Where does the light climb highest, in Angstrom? 9021.00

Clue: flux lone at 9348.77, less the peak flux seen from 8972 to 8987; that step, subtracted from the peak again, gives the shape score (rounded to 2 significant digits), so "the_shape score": 9.5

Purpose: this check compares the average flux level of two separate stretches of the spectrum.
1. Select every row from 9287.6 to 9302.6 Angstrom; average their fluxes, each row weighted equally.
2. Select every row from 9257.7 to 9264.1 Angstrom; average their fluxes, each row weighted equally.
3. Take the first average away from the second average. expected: -0.27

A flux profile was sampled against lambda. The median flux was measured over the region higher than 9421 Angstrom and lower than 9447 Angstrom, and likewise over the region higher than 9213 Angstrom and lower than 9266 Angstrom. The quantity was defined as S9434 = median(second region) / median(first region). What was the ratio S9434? 1.05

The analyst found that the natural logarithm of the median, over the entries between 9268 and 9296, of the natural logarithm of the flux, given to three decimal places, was 0.741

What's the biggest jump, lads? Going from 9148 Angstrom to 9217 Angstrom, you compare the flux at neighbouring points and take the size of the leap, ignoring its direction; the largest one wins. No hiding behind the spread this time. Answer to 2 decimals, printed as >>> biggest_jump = 0.20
